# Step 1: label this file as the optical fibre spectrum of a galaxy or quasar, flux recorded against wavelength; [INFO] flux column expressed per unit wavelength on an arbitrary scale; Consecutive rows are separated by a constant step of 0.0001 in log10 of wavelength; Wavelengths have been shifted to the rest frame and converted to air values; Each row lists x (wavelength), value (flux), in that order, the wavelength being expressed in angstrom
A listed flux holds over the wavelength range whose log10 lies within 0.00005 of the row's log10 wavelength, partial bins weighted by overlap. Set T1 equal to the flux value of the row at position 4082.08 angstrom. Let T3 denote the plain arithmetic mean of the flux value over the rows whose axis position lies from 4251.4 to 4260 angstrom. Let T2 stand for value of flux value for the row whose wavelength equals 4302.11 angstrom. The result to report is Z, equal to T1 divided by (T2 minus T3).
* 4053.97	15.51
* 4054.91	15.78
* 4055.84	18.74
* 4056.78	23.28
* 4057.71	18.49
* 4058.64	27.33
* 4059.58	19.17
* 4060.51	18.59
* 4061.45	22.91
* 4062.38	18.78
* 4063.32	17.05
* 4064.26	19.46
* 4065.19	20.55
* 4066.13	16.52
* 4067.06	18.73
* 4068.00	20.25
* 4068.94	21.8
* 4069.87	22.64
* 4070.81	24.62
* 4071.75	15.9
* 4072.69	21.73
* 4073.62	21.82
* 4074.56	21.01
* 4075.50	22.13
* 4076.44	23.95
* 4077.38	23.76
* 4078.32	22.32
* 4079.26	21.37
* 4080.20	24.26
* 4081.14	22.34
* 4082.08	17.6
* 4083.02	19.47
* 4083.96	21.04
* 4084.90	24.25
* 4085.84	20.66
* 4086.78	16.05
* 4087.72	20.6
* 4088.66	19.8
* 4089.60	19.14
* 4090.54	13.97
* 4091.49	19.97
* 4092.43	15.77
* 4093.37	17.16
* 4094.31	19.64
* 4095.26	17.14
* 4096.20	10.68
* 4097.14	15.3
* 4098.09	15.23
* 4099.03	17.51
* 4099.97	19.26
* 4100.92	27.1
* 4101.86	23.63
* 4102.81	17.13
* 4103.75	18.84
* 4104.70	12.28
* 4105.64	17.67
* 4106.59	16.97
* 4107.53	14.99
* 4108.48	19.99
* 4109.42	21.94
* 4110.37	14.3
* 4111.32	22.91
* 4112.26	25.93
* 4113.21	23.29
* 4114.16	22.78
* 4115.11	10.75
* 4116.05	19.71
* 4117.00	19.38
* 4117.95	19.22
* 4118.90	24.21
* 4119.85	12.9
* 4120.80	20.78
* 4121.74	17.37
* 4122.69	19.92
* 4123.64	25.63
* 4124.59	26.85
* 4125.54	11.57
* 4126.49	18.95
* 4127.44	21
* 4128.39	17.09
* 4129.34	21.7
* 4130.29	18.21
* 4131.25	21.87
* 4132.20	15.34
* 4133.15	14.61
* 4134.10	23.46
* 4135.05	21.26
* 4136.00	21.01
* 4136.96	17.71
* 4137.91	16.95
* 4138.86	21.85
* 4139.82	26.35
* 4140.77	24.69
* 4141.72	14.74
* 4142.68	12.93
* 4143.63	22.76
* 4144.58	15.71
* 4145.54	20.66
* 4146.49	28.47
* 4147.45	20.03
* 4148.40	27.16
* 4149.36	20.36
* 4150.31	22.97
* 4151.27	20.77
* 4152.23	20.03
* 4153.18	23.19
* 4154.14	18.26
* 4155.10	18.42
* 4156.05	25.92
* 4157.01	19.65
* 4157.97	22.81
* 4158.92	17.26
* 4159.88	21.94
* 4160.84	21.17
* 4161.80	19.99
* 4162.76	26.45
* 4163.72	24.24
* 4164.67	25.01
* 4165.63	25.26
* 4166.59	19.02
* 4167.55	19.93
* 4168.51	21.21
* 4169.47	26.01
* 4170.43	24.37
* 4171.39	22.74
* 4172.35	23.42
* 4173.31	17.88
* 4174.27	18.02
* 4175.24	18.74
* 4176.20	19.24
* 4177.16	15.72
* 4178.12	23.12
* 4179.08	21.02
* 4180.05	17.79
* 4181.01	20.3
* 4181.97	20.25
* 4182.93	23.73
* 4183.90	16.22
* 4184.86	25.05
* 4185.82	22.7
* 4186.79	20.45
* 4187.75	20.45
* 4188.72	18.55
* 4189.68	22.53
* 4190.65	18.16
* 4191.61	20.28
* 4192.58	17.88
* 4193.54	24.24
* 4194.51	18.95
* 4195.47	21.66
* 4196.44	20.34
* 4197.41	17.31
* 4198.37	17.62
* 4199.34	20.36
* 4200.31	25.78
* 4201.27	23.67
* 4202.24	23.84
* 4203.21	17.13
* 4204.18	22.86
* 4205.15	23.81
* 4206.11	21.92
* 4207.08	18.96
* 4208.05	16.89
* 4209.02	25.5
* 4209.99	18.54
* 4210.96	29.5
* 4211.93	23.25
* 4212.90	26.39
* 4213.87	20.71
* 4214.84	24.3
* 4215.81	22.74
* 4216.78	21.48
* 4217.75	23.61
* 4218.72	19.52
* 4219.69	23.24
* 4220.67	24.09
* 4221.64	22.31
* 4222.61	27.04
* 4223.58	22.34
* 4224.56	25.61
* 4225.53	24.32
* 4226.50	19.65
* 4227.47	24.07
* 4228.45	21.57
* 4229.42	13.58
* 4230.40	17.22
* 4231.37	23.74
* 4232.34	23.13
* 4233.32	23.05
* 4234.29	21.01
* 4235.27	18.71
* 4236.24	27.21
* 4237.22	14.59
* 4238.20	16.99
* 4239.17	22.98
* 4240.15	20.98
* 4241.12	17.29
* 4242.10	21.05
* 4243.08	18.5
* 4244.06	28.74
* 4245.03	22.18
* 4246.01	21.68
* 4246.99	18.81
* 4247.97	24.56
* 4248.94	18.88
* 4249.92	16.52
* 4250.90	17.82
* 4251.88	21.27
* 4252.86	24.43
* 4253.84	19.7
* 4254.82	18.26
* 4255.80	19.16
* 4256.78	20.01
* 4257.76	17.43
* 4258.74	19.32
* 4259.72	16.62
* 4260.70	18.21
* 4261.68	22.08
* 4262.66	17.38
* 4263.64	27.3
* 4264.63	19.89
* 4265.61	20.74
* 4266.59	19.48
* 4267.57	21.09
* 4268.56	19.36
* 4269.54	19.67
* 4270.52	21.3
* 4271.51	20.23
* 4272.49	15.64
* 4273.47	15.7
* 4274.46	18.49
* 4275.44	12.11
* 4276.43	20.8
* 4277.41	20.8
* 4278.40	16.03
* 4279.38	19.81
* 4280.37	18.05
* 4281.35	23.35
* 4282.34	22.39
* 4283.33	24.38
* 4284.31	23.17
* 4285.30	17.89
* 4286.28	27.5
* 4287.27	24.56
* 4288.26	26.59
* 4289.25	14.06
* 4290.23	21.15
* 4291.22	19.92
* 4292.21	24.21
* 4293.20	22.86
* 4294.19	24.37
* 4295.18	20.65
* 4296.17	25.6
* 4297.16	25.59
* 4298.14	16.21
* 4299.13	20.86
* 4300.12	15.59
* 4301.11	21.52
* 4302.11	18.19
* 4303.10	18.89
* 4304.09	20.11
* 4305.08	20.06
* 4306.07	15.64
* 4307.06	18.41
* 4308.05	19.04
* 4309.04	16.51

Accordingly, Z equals -13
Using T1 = 17.6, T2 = 18.19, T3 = 19.6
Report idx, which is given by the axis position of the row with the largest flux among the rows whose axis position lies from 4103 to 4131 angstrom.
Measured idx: 4124.59 angstrom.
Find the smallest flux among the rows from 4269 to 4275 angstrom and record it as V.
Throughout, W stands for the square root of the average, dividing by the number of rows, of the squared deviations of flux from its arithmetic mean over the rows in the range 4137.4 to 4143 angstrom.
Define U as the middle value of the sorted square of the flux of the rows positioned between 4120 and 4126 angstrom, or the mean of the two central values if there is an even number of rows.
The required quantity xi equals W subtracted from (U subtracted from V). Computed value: -404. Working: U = 414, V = 15.64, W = 5.0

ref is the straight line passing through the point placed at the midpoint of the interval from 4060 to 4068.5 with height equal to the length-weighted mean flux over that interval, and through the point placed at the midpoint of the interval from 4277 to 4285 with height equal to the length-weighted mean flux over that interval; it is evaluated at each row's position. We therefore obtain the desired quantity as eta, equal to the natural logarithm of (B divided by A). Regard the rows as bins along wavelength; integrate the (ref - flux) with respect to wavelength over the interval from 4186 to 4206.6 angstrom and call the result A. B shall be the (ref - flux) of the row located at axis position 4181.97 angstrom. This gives -4.7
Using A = -13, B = 0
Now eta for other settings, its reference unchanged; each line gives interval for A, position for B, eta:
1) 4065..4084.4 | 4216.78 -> -3.5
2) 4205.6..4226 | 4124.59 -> -2.0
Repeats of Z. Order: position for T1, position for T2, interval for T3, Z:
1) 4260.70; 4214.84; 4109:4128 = 4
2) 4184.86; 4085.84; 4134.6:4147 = 93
